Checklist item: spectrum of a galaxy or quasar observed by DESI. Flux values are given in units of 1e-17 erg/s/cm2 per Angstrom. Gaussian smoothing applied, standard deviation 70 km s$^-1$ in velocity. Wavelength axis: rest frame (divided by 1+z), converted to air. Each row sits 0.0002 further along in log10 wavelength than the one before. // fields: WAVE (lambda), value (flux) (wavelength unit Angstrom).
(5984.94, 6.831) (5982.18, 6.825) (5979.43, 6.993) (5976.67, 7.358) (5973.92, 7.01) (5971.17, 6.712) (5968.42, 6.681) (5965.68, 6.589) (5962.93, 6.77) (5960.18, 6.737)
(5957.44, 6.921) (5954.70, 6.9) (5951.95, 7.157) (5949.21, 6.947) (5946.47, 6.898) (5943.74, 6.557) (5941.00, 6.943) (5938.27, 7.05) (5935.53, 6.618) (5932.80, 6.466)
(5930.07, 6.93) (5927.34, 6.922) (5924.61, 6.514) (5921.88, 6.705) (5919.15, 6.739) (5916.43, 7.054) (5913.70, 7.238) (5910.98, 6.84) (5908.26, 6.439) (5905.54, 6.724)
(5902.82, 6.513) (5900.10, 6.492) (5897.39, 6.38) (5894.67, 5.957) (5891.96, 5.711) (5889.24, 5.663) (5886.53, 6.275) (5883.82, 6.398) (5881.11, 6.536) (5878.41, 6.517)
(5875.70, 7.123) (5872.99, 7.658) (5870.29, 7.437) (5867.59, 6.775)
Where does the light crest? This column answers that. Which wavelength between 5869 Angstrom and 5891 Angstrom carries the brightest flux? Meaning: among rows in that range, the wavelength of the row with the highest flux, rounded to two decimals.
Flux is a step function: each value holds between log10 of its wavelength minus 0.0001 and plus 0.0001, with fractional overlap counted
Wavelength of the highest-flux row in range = 5872.99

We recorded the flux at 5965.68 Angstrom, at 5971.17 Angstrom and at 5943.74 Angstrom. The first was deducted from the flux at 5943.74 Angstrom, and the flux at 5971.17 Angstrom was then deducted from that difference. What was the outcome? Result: -6.74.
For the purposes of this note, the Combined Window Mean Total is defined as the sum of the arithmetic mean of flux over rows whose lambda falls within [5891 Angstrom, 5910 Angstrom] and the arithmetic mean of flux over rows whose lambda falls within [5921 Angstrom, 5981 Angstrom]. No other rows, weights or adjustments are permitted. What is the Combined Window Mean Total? 13.2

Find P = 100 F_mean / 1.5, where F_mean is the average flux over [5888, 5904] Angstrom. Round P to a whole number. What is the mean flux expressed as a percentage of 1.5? 408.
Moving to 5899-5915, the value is 447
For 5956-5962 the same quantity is 455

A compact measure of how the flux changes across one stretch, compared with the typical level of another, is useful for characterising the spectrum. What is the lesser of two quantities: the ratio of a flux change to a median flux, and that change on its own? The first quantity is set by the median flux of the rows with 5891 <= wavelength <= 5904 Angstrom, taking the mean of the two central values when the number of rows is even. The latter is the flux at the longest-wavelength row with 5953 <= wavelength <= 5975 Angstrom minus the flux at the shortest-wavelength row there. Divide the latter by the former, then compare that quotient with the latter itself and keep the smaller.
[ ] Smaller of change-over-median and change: 0.017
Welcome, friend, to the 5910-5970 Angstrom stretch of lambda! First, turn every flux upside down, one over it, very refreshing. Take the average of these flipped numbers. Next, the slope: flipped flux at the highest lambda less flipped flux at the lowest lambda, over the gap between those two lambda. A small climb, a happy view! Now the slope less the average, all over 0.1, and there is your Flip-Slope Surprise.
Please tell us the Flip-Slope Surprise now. -1.47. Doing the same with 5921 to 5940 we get -1.49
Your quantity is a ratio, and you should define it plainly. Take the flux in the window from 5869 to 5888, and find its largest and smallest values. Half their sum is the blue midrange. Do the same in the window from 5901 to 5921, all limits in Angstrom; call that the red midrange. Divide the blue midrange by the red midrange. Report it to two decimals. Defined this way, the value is 1.02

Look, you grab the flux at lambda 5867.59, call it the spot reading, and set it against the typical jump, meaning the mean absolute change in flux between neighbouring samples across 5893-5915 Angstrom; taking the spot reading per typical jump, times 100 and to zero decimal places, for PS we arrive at 2562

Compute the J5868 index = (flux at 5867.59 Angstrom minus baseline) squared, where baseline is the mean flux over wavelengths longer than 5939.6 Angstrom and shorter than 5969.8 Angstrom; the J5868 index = 0.003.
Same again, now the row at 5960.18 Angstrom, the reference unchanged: 0.008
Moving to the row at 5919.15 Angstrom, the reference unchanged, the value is 0.008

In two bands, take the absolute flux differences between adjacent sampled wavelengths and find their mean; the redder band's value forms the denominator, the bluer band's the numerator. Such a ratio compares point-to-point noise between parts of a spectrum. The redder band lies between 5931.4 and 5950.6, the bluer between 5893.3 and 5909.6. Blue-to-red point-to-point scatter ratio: 0.86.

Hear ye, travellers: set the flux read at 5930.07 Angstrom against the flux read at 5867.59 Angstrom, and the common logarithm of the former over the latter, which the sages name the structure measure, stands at 0.010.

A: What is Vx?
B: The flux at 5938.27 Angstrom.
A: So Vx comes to 7.05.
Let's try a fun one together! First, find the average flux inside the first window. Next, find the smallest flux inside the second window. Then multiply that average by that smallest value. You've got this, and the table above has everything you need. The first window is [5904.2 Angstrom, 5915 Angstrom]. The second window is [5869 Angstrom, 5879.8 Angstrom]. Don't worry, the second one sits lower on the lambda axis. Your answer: 44.4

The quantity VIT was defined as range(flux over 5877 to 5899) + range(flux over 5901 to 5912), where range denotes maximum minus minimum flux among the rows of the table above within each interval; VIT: 1.27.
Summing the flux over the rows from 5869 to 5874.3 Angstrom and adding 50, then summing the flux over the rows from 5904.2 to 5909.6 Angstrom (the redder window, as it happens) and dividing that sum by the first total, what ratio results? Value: 0.202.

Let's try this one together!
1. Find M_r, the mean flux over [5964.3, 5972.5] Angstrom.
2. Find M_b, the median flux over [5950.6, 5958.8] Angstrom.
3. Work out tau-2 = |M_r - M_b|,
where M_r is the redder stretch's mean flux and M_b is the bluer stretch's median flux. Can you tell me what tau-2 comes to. 0.26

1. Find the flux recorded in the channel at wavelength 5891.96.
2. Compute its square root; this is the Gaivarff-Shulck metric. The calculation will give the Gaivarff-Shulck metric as 2.39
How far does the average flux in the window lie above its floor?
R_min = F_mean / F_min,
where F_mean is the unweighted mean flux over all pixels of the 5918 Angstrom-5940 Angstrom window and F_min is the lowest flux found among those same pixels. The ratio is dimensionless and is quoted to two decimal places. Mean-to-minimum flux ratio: 1.04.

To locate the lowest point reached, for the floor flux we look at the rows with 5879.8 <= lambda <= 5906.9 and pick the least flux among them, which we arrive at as 5.663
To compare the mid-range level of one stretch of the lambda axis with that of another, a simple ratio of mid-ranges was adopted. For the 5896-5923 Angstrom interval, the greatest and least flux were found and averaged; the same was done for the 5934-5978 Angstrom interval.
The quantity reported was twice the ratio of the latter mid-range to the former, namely 2.04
